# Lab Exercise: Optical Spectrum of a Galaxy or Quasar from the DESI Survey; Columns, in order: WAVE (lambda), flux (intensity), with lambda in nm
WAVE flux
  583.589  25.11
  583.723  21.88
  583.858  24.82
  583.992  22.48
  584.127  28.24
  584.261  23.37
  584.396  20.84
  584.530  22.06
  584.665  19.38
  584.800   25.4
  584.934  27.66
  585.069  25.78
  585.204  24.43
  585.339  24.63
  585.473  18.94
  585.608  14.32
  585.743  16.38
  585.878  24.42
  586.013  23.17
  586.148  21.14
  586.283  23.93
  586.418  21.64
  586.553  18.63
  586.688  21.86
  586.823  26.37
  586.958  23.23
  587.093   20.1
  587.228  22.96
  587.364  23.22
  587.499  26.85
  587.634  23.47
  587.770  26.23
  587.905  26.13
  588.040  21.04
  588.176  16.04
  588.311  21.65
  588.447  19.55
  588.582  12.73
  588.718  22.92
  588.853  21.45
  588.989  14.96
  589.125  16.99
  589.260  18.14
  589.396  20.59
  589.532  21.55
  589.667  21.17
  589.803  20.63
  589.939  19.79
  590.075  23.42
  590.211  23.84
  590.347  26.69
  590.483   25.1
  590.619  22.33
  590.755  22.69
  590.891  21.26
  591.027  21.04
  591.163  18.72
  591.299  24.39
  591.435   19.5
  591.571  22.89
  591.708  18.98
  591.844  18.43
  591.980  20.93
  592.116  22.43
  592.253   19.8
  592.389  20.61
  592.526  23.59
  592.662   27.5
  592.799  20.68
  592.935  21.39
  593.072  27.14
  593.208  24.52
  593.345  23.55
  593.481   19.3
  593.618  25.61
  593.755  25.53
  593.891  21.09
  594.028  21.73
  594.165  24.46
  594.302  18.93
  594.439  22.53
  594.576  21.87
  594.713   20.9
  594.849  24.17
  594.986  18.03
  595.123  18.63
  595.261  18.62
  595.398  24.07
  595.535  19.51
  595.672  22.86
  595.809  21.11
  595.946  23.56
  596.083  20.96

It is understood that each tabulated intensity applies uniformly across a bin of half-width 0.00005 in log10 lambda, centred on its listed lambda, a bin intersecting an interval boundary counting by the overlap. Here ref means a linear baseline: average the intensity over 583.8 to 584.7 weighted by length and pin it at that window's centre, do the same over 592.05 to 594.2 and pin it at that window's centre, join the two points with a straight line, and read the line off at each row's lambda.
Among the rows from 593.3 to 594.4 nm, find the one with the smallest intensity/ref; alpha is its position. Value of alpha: 594.302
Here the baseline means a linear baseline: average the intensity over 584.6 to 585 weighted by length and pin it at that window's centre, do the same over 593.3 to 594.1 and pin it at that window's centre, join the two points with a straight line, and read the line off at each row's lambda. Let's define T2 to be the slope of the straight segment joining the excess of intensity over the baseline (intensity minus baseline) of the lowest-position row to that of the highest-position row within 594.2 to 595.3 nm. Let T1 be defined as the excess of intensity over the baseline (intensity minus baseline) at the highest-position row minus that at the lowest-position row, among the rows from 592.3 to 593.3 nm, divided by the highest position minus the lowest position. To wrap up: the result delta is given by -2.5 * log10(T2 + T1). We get -1.7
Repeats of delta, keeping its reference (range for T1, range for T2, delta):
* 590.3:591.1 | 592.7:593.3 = -0.4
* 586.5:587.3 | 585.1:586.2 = -1.3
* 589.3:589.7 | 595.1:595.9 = -2.0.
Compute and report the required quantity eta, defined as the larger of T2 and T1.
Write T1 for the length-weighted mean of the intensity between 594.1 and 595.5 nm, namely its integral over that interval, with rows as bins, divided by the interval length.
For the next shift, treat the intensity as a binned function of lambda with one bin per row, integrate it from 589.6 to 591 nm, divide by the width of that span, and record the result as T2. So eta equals 22.6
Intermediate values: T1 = 21.2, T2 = 22.6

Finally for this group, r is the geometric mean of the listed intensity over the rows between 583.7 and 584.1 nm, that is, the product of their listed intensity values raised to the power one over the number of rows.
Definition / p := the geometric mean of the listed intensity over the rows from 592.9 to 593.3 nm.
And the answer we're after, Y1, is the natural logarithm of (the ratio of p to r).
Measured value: 0.05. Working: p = 24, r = 23.0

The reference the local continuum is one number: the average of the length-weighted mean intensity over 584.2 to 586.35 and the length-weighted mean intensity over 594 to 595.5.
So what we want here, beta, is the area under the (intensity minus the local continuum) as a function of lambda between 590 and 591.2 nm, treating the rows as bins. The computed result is 1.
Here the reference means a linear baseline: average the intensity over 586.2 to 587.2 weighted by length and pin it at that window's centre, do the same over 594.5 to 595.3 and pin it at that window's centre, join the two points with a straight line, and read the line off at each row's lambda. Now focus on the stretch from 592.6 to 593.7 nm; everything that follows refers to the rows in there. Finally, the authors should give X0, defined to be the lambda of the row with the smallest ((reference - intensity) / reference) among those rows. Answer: 592.662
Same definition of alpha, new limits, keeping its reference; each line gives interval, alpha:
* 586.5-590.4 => 588.582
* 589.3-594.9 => 591.844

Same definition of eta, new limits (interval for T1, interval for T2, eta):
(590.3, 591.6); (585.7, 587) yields 22.4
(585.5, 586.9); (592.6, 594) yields 23.6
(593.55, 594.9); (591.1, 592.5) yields 22.7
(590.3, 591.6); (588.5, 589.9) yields 22.4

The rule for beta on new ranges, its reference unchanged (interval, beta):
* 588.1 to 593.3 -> -3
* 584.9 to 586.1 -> 0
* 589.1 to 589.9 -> -1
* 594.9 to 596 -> -1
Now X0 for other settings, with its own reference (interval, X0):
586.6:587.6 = 587.499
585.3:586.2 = 585.339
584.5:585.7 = 584.934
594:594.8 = 594.165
